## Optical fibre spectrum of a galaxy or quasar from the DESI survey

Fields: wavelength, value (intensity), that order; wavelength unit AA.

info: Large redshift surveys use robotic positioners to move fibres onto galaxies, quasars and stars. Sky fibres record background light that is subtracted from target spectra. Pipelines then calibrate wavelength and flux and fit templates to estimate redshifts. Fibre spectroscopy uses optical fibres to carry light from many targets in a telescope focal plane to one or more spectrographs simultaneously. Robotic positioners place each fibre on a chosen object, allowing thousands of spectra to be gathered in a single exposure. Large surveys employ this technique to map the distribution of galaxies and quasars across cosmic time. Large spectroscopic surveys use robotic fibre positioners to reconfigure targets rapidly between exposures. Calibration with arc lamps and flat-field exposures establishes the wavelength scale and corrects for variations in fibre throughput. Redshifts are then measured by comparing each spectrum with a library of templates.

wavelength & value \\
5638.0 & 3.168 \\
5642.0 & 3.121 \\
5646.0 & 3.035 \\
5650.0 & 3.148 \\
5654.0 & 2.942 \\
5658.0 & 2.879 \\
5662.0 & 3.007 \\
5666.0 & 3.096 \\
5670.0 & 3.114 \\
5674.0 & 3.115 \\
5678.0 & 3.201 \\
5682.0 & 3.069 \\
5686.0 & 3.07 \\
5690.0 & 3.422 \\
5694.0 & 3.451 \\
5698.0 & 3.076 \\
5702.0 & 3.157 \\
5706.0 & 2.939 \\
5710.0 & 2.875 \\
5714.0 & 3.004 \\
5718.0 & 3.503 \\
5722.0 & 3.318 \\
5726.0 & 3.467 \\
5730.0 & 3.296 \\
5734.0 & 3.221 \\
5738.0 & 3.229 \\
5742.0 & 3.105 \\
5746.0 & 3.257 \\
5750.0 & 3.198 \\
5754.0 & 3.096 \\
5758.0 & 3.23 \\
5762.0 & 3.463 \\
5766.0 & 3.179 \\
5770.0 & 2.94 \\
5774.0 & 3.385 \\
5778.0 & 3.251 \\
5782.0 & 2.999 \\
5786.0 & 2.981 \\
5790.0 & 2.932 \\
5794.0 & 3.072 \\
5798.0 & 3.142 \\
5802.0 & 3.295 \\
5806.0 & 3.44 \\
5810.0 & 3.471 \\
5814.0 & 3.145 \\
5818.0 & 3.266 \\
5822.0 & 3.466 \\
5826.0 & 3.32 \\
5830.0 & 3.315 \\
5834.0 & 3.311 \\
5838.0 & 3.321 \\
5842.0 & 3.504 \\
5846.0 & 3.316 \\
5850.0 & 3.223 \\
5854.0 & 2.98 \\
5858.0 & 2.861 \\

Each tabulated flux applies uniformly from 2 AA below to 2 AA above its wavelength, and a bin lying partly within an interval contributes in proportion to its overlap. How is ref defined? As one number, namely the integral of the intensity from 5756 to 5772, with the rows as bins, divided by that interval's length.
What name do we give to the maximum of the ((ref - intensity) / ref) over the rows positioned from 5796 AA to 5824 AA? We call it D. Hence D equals 0.02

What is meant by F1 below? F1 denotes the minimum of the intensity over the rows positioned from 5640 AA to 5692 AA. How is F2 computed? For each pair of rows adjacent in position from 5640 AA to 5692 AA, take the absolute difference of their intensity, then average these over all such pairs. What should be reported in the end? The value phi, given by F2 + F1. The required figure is 2.99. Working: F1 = 2.879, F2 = 0.11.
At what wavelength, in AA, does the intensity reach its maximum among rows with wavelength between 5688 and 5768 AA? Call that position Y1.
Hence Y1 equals 5718.0 AA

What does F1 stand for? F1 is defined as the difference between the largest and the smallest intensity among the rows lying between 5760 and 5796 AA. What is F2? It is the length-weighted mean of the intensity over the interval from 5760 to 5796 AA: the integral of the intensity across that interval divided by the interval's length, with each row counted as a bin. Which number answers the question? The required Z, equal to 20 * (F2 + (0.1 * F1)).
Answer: 63.7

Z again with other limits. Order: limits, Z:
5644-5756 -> 64.3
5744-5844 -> 65.9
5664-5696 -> 64.6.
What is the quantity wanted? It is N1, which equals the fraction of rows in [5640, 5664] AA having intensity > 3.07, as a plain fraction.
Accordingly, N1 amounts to 0.33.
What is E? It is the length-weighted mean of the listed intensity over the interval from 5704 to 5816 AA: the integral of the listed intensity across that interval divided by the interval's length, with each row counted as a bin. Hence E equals 3.194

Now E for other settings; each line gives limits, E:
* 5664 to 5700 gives 3.179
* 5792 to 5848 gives 3.313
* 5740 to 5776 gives 3.206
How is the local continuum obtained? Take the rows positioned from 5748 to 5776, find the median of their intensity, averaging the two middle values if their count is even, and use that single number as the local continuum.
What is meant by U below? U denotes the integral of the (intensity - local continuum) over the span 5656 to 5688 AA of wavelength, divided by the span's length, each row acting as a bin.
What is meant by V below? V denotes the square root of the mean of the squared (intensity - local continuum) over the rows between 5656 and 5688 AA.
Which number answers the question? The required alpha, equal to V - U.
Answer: 0.29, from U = -0.13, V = 0.16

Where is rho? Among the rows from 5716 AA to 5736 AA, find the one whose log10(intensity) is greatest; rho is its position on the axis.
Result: 5718.0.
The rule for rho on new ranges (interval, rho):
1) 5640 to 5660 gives 5650.0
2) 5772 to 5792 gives 5774.0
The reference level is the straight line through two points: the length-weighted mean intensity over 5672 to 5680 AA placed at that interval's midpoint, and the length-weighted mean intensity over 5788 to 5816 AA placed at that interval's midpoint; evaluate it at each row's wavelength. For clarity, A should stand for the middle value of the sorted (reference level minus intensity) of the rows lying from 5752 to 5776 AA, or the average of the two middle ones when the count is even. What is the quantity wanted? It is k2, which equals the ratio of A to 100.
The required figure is -0.0001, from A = -0.01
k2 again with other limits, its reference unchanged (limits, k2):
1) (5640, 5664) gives 0.0013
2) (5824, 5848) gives -0.0009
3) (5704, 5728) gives 0.0002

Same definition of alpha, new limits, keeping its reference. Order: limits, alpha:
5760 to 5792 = 0.26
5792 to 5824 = 0.08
